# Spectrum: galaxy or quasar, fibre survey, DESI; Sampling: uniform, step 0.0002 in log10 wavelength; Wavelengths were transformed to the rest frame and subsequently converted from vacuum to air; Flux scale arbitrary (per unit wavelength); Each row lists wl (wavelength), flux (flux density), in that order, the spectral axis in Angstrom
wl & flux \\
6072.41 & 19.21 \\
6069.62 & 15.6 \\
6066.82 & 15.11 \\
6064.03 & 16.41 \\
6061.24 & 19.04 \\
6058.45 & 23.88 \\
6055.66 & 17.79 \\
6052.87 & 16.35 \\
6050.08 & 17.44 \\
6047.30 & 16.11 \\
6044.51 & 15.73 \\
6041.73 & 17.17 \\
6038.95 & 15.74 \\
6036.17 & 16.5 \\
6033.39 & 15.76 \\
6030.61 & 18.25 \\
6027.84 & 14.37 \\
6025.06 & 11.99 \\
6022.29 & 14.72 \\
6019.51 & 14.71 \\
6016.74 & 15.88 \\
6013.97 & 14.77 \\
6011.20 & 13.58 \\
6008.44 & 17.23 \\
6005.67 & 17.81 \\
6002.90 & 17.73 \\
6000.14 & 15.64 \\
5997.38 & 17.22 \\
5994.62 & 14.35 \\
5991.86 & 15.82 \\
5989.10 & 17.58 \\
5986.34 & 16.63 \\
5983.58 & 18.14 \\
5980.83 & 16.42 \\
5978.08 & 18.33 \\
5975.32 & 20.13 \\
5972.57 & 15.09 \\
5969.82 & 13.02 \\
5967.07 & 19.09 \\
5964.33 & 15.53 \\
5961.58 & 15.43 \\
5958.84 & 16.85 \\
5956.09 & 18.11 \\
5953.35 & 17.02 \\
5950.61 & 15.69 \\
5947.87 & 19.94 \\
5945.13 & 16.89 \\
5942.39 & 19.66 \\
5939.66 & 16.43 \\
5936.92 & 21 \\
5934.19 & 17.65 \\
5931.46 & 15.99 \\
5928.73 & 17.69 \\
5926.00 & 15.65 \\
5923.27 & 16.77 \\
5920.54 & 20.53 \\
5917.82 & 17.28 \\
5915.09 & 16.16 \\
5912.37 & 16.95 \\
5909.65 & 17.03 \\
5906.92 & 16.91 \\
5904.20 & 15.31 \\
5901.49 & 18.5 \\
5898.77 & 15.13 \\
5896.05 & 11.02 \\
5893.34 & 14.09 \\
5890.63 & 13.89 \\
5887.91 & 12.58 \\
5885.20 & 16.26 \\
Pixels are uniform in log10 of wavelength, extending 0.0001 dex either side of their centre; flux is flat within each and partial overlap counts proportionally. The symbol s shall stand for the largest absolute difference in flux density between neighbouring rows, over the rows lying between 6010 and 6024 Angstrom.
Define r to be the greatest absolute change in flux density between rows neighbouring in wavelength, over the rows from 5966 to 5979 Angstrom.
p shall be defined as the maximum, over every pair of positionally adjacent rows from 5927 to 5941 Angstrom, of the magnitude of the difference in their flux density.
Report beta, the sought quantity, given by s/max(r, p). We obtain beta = 0.2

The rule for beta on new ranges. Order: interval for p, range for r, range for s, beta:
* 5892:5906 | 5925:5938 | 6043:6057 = 0.4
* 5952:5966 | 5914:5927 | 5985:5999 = 0.8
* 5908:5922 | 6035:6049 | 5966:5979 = 1.9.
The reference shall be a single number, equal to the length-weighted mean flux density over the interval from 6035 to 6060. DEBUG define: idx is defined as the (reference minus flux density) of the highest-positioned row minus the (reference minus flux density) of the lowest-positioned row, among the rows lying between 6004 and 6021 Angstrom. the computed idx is 3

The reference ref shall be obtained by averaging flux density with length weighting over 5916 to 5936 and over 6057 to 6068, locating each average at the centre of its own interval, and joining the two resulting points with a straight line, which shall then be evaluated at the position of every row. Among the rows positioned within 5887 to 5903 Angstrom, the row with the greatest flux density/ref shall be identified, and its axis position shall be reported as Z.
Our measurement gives 5901.49 Angstrom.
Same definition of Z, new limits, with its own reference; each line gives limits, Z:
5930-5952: 5936.92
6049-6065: 6058.45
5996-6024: 6005.67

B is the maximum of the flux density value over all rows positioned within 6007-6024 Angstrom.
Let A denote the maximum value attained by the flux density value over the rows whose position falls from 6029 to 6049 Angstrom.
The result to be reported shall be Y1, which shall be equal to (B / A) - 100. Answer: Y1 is -99.1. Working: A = 18.25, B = 17.23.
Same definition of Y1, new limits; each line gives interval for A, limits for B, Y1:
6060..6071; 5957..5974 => -99.0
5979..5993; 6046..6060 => -98.7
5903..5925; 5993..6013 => -99.1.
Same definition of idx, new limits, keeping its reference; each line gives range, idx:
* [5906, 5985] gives -1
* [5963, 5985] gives -3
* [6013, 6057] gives -3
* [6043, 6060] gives -8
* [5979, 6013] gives 3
